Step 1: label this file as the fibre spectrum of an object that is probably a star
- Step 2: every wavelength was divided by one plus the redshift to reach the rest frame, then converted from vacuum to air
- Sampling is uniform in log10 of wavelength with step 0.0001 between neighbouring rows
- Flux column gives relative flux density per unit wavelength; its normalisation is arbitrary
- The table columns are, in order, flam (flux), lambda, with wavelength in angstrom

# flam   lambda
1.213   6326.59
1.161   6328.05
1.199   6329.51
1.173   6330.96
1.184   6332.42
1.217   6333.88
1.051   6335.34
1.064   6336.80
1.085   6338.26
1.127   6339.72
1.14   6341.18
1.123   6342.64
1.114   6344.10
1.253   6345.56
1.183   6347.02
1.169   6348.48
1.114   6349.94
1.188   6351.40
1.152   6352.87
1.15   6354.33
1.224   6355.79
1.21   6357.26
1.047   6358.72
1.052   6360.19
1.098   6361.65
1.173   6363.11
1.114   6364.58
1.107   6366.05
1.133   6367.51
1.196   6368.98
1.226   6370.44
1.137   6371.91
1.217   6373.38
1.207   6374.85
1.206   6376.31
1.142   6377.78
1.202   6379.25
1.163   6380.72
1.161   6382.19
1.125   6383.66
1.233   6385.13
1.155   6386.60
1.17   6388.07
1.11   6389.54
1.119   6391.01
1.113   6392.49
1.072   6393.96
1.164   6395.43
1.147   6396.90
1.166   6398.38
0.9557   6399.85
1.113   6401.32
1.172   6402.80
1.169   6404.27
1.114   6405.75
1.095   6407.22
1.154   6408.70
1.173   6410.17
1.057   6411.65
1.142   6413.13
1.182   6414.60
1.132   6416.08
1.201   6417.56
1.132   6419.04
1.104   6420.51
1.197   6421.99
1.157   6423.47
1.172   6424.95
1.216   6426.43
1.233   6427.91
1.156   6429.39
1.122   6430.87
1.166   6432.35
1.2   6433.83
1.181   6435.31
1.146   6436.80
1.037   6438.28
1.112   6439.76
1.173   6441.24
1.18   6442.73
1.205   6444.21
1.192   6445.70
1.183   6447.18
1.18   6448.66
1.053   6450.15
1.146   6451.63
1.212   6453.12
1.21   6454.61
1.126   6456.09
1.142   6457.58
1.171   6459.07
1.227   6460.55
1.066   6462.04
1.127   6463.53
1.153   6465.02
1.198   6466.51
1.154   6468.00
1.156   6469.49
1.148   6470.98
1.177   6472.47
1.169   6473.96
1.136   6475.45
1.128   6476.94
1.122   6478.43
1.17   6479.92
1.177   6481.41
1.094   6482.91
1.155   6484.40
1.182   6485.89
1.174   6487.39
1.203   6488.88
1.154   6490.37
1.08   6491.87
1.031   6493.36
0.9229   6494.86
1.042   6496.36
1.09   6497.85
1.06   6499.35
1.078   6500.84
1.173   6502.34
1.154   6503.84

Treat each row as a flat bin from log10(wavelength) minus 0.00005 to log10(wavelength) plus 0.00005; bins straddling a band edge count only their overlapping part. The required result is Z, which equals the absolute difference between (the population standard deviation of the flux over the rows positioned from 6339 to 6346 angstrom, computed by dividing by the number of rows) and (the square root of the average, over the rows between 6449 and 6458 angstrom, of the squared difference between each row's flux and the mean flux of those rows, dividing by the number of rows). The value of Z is 0.003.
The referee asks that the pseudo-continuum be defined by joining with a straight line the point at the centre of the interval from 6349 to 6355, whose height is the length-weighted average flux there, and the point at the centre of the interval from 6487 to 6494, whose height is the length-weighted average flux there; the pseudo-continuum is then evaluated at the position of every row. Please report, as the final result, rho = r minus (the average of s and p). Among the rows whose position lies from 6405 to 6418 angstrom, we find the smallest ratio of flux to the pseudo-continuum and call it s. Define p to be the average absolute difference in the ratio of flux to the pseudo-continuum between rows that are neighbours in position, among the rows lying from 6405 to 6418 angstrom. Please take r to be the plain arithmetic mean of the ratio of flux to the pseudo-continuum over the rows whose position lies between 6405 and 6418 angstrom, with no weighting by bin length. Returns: 0.510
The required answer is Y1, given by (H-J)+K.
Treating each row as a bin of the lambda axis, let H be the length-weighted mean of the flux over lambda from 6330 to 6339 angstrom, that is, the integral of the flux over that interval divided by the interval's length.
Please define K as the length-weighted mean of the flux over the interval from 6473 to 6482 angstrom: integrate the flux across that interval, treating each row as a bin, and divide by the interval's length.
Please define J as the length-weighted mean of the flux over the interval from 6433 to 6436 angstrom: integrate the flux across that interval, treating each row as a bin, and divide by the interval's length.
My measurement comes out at 1.09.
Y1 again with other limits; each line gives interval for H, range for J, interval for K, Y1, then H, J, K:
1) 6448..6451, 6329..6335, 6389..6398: 1.05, 1.116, 1.18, 1.122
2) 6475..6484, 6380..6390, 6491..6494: 1.04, 1.139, 1.16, 1.060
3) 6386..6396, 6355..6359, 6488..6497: 1.03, 1.128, 1.17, 1.074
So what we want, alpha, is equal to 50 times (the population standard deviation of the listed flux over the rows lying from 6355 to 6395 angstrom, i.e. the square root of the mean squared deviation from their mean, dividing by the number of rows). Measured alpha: 2.6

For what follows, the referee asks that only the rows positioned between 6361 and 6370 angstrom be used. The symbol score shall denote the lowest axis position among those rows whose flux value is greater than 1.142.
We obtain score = 6363.11 angstrom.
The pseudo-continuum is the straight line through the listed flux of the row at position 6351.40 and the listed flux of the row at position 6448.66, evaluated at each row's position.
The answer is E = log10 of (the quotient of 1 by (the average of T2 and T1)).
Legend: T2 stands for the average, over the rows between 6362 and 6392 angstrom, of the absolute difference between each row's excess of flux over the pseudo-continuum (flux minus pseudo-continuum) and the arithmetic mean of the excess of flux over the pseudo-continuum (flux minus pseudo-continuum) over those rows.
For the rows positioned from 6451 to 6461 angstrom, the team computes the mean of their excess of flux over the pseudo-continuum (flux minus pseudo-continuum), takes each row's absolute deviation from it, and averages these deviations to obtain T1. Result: 1.46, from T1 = 0.034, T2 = 0.035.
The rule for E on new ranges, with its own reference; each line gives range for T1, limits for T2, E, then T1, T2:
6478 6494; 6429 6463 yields 1.39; 0.042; 0.039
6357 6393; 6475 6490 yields 1.45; 0.043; 0.028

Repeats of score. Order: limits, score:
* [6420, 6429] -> 6421.99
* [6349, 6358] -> 6351.40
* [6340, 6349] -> 6345.56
